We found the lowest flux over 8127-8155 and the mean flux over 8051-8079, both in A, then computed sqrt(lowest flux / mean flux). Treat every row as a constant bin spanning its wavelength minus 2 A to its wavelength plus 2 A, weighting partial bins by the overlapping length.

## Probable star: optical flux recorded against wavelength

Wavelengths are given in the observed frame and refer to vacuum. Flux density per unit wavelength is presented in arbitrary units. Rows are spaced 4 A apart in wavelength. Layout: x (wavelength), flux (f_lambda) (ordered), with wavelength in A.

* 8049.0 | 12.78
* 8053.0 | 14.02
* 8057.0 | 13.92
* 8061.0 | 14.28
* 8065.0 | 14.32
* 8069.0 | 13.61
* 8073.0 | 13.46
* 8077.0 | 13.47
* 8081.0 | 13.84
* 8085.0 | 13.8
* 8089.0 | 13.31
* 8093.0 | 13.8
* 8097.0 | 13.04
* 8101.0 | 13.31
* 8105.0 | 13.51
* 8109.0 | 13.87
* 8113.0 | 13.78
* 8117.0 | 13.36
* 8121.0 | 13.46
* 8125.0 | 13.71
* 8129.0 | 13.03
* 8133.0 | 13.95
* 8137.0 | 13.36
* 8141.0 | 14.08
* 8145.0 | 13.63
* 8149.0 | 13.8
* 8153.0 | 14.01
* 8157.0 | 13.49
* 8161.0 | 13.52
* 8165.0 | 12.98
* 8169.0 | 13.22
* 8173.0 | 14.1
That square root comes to 0.969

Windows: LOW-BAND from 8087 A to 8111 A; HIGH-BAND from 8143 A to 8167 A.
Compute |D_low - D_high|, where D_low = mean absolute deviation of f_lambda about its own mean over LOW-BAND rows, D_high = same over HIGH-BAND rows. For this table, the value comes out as 0.01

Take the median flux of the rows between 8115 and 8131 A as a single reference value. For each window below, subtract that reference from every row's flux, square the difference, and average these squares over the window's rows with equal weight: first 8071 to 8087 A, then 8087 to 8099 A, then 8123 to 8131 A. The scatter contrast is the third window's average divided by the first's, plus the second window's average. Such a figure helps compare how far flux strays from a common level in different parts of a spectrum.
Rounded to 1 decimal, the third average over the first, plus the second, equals 1.5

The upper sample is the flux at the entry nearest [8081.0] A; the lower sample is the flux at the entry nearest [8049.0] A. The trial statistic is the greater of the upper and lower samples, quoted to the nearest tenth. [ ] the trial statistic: 13.8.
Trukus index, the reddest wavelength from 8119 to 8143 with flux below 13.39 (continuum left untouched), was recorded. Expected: 8137.0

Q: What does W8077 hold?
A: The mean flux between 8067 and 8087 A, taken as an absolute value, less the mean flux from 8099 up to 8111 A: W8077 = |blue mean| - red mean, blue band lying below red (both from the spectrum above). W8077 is 0.1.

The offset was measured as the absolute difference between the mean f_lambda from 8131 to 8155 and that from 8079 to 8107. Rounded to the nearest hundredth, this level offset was 0.29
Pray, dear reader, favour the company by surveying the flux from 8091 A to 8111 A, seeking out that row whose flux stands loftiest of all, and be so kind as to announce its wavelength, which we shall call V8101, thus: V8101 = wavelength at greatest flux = 8109.0 A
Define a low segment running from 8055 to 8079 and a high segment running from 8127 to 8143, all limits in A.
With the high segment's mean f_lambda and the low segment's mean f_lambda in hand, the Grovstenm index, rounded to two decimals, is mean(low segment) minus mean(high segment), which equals 0.24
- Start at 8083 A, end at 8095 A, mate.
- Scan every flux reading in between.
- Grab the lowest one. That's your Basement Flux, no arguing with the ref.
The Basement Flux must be 13.31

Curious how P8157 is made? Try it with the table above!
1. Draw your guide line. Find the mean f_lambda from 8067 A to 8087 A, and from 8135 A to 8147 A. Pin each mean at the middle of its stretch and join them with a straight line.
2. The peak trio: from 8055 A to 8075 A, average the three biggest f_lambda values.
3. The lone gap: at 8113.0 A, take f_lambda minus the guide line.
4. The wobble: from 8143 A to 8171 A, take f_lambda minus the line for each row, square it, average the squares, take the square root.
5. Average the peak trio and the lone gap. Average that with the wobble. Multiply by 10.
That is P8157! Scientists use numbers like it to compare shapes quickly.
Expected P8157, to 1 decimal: 37.6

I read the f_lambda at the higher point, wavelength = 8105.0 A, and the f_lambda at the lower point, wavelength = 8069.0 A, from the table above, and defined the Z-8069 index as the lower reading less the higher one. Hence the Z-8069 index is 0.1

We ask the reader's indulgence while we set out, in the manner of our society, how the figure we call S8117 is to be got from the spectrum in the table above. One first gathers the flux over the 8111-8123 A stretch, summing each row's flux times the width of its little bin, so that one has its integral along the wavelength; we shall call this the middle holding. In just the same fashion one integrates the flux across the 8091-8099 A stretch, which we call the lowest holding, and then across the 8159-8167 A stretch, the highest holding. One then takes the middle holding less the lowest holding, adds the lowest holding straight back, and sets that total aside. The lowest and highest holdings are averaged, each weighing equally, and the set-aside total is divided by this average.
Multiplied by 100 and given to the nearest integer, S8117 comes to 152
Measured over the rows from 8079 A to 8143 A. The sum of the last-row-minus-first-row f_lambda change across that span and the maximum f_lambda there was 14.3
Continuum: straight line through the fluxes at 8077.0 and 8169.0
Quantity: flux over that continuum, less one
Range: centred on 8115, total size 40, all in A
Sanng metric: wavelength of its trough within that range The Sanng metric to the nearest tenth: 8097.0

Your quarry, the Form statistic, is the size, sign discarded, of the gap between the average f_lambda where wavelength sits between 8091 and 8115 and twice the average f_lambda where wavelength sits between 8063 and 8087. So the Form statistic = 13.9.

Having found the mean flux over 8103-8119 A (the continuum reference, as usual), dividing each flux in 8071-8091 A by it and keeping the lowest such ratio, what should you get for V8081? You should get 0.977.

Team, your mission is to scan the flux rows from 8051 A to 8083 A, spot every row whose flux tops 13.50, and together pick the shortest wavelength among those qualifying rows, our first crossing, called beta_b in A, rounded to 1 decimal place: 8053.0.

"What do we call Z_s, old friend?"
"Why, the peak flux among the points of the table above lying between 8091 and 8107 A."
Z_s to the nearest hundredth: 13.80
